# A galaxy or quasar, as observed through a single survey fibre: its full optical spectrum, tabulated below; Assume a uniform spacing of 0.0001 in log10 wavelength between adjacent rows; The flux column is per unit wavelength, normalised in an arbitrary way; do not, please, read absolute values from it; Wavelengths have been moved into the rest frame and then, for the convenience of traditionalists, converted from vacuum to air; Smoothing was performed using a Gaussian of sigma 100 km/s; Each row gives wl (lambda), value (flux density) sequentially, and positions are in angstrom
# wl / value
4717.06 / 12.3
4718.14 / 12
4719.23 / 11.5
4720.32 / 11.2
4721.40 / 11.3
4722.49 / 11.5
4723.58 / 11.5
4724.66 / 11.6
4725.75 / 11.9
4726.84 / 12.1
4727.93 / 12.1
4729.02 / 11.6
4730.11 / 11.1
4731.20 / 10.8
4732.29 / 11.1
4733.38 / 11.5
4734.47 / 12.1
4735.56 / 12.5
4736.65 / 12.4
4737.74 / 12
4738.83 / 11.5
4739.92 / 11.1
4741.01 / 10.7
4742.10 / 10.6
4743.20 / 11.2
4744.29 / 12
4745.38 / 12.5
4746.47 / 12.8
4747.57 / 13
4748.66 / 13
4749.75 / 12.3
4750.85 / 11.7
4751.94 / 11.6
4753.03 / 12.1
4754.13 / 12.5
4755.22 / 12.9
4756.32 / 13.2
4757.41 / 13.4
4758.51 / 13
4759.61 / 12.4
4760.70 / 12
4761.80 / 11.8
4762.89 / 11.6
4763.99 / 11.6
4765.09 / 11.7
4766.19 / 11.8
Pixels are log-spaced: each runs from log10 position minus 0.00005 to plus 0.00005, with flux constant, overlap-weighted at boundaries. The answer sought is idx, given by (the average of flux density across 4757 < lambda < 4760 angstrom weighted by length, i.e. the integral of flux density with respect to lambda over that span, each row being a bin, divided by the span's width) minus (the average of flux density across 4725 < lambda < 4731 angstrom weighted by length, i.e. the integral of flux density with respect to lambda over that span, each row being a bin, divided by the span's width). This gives 1.2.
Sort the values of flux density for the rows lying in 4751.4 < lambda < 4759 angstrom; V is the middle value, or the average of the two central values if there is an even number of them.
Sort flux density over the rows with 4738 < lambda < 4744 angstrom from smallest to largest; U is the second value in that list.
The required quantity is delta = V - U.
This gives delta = 2.2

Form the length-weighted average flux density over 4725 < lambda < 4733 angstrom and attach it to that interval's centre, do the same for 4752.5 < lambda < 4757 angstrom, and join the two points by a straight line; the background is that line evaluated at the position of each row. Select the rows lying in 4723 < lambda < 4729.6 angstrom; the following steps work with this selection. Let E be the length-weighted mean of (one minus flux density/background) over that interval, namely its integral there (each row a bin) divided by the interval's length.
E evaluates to -0.04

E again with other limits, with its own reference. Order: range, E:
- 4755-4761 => 0.00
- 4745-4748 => -0.04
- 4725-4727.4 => -0.05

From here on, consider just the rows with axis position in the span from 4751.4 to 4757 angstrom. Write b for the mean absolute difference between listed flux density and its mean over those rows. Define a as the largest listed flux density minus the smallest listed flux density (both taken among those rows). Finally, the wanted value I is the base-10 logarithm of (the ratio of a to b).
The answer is 0.52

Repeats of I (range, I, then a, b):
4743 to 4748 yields 0.51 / 1.8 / 0.56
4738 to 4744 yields 0.48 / 0.9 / 0.30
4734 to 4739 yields 0.55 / 1.0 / 0.28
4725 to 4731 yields 0.48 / 1.0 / 0.33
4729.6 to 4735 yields 0.53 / 1.3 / 0.38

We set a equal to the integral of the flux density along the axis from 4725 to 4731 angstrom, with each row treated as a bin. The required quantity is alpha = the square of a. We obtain 4914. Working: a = 70.1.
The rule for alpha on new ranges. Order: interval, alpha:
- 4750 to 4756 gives 5358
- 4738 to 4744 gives 4442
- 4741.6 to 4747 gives 4079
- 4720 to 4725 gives 3274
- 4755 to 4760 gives 4213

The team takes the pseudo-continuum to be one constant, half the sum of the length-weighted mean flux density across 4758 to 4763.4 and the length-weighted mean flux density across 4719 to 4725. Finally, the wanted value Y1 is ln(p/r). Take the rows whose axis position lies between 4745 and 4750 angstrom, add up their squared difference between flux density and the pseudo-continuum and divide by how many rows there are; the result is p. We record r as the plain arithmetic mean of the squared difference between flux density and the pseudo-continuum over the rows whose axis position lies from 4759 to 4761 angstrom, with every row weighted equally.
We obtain 1.5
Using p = 0.92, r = 0.20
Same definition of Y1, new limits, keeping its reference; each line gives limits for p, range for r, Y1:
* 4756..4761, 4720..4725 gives 2.0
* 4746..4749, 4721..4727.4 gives 2.6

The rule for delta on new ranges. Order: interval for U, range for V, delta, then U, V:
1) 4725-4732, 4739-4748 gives 0.5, 11.1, 11.6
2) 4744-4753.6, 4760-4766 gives 0.0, 11.7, 11.7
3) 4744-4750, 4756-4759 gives 0.9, 12.3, 13.2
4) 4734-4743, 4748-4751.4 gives 1.6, 10.7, 12.3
